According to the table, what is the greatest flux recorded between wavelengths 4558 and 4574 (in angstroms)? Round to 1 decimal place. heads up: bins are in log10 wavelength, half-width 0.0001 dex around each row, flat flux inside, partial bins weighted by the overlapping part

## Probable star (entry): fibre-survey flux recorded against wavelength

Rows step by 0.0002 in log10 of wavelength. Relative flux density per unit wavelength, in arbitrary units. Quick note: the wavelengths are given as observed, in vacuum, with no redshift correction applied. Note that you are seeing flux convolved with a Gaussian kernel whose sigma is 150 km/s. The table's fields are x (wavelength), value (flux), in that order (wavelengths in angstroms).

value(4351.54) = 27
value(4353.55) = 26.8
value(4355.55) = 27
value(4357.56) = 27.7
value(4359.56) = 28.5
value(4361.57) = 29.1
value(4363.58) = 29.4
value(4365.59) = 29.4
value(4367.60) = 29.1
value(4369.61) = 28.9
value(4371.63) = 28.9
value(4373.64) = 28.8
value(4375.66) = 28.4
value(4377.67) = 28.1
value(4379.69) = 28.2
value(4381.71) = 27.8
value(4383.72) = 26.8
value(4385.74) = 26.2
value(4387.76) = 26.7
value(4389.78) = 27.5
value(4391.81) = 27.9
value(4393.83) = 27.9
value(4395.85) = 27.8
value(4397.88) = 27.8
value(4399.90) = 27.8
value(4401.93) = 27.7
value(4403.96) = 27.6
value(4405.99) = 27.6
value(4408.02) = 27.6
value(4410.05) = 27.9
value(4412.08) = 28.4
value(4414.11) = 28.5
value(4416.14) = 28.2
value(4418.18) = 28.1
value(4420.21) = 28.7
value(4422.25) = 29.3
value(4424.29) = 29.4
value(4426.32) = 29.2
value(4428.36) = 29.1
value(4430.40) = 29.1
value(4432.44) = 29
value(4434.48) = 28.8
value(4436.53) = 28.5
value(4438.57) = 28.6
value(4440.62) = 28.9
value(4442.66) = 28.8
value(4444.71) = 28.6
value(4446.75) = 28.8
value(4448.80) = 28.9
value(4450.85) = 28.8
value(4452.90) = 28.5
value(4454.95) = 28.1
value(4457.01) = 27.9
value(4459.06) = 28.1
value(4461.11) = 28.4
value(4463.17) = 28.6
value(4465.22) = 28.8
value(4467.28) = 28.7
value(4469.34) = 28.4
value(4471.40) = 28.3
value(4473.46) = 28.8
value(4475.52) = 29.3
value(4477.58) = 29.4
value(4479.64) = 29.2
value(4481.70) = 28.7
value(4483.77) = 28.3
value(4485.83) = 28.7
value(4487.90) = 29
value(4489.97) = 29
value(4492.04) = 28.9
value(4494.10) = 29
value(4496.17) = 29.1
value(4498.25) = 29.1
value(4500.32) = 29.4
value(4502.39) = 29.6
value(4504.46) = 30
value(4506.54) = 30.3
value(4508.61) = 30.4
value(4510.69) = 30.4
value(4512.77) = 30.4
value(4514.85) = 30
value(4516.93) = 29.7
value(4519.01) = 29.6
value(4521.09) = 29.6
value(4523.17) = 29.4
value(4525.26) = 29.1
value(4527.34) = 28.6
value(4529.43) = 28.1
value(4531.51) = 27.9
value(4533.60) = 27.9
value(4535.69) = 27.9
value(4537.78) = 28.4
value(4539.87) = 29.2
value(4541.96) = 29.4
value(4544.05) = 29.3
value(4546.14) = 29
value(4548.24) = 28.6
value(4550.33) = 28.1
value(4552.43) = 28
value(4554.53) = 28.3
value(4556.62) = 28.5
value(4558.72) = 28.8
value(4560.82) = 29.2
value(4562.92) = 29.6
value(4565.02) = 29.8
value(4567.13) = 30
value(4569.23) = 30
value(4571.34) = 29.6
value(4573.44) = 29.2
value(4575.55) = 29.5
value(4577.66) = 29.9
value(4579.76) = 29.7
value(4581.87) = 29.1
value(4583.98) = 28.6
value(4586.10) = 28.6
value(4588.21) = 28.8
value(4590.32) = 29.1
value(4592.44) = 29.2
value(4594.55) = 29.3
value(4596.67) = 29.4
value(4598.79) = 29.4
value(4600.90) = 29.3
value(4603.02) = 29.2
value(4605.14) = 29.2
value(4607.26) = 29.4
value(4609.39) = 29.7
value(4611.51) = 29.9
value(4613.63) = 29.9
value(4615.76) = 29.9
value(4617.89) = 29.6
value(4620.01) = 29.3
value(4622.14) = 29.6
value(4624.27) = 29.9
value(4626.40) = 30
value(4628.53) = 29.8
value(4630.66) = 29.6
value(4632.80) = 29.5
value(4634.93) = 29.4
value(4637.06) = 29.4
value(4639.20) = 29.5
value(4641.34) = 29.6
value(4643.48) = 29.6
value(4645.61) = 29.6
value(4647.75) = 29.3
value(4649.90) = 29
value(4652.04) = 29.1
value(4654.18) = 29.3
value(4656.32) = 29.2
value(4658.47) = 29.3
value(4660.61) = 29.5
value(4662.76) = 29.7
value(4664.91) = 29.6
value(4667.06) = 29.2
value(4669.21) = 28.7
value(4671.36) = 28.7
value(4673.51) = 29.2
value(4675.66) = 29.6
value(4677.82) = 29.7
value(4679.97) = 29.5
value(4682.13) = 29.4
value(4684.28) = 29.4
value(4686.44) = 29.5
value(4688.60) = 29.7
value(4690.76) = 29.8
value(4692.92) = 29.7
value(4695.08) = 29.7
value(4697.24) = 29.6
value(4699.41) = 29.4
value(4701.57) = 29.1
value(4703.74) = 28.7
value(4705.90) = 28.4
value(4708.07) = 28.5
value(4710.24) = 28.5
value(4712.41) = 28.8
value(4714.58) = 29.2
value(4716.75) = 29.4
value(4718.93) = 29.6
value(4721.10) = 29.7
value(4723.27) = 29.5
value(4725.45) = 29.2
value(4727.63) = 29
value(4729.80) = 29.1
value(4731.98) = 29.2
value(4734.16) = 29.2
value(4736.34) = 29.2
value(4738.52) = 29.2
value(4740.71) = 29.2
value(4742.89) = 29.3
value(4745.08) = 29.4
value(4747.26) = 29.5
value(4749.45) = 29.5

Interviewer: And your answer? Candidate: 30.0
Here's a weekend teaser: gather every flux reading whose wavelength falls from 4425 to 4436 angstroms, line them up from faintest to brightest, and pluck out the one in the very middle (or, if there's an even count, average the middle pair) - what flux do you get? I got 29.1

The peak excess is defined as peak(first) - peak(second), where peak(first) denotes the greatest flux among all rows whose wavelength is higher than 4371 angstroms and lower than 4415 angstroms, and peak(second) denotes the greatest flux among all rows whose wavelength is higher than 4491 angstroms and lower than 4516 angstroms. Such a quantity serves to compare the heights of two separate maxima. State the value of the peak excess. -1.5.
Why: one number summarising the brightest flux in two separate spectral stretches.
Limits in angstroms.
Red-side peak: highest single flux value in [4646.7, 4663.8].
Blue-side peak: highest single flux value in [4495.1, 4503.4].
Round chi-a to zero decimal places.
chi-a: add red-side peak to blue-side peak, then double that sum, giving 119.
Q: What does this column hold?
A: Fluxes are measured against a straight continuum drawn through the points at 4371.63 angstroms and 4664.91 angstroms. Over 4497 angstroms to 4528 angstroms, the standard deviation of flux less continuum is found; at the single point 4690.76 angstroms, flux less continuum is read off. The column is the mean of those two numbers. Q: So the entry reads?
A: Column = 0.3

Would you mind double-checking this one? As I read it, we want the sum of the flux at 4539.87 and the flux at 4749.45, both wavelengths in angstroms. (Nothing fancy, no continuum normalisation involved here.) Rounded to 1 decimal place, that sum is 58.7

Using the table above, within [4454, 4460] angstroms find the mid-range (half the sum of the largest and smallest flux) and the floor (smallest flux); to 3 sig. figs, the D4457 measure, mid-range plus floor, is 55.9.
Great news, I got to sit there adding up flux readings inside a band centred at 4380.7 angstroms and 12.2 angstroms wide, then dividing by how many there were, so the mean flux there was 27.6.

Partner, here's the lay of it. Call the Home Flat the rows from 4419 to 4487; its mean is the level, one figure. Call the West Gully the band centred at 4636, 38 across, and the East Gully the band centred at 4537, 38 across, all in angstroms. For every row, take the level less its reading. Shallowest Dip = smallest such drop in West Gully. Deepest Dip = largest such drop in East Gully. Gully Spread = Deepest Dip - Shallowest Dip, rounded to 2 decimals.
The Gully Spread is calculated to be 2.10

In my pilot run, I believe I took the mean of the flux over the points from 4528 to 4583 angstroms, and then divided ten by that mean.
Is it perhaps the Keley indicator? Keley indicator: 0.345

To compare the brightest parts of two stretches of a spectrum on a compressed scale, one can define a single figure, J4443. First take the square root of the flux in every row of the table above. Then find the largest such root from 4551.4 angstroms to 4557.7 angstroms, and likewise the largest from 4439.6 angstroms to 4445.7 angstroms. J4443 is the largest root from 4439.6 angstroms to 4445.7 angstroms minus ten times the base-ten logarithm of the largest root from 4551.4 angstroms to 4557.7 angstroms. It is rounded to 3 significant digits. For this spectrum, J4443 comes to -1.90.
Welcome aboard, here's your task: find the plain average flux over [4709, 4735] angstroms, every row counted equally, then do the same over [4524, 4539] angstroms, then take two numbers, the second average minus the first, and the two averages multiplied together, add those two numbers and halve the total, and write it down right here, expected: 412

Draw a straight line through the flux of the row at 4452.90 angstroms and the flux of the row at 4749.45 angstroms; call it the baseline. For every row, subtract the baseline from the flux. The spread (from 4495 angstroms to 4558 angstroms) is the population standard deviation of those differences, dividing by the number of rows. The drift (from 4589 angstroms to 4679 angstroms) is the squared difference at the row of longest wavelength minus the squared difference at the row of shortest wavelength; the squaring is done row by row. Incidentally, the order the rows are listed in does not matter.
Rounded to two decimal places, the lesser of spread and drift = 0.18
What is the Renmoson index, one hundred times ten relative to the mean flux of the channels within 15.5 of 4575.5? 34.0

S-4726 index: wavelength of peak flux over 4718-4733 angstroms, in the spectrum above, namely 4721.10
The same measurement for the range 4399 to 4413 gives 4412.08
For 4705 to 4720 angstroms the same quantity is 4718.93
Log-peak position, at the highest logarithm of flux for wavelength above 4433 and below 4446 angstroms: 4440.62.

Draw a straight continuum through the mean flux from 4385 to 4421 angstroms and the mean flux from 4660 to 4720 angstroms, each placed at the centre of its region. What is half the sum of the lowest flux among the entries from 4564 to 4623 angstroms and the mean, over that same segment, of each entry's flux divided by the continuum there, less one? 14.3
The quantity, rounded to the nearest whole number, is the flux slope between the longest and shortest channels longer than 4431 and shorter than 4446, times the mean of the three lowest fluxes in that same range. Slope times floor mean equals -1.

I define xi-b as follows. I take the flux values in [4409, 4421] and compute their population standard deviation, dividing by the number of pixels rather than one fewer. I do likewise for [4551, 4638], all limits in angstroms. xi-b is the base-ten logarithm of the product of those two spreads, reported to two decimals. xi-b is -0.90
